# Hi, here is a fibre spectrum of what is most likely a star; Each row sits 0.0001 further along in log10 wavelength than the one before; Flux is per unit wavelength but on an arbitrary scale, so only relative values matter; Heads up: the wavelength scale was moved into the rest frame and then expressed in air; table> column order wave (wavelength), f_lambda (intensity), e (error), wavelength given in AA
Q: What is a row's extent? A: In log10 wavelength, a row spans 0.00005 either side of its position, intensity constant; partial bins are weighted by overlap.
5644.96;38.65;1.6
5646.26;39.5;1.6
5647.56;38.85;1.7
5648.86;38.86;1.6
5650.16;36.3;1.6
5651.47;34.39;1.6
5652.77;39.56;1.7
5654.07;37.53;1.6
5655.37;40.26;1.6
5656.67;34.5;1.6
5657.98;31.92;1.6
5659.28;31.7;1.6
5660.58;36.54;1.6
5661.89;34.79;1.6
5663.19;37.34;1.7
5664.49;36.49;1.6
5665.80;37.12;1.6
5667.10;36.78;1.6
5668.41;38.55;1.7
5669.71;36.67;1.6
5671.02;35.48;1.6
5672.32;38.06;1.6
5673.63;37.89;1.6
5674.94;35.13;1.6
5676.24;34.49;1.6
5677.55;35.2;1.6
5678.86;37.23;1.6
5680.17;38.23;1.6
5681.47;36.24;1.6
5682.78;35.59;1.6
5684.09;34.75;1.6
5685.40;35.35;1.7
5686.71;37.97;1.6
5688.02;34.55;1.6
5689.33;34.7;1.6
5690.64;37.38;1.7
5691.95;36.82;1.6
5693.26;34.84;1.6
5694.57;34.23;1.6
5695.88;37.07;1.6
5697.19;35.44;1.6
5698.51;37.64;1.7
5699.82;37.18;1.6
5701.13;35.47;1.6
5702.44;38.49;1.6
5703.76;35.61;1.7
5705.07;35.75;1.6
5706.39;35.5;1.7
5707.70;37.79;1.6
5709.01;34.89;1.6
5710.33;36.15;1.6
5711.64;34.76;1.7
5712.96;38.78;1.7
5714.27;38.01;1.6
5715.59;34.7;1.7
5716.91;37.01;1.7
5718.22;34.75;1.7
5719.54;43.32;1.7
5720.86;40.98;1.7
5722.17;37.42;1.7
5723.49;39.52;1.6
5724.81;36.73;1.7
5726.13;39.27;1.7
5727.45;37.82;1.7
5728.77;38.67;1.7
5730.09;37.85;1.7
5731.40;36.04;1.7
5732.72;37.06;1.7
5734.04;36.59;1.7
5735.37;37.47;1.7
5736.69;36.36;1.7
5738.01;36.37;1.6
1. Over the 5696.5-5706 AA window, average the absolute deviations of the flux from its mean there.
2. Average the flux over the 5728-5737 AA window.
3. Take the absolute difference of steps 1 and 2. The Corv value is 36.1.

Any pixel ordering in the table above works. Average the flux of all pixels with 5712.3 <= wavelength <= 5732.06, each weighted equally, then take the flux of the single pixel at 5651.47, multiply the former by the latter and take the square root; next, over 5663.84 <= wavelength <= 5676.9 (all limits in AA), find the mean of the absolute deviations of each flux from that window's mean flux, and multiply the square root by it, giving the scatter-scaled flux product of 36.7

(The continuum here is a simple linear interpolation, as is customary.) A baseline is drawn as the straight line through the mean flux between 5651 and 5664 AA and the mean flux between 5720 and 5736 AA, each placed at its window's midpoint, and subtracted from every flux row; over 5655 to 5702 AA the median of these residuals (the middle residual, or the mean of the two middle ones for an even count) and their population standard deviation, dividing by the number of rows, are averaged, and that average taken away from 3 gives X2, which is 2.2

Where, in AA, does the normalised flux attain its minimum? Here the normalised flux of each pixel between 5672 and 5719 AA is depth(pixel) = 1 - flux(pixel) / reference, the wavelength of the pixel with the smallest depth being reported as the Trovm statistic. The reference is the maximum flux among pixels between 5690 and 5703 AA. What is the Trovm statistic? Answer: 5712.96 AA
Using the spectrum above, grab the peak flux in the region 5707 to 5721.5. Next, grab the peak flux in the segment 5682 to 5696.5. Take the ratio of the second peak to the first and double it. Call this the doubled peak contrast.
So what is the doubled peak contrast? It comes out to 1.75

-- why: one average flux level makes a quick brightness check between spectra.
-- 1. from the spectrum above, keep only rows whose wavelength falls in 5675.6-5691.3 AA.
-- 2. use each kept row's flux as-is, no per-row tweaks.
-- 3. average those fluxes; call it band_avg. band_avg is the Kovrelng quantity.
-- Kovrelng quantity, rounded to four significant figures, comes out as 35.97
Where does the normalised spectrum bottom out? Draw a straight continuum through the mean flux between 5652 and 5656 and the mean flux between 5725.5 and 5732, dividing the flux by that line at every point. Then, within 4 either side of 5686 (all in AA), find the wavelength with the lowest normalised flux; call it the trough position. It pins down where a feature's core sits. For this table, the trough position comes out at 5688.02 AA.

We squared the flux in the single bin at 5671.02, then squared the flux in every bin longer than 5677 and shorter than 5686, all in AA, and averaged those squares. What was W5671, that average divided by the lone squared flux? 1.04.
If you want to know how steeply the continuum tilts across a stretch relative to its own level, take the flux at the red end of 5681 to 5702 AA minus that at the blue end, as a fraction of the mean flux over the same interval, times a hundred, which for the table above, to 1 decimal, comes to -2.1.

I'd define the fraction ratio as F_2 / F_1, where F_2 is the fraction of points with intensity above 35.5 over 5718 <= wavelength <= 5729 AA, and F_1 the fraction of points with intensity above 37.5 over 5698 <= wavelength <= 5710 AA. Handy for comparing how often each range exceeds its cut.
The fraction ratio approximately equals 2.7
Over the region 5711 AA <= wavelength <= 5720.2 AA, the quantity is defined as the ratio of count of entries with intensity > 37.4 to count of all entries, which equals 0.43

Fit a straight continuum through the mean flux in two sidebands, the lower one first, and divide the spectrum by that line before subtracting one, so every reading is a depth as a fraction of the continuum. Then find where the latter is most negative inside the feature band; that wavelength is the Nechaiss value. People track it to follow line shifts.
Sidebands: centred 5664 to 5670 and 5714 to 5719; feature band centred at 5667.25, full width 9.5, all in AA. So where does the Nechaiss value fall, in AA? 5671.02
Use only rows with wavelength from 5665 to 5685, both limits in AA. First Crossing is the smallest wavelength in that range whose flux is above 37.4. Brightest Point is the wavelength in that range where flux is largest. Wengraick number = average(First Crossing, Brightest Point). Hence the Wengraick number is 5668.4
